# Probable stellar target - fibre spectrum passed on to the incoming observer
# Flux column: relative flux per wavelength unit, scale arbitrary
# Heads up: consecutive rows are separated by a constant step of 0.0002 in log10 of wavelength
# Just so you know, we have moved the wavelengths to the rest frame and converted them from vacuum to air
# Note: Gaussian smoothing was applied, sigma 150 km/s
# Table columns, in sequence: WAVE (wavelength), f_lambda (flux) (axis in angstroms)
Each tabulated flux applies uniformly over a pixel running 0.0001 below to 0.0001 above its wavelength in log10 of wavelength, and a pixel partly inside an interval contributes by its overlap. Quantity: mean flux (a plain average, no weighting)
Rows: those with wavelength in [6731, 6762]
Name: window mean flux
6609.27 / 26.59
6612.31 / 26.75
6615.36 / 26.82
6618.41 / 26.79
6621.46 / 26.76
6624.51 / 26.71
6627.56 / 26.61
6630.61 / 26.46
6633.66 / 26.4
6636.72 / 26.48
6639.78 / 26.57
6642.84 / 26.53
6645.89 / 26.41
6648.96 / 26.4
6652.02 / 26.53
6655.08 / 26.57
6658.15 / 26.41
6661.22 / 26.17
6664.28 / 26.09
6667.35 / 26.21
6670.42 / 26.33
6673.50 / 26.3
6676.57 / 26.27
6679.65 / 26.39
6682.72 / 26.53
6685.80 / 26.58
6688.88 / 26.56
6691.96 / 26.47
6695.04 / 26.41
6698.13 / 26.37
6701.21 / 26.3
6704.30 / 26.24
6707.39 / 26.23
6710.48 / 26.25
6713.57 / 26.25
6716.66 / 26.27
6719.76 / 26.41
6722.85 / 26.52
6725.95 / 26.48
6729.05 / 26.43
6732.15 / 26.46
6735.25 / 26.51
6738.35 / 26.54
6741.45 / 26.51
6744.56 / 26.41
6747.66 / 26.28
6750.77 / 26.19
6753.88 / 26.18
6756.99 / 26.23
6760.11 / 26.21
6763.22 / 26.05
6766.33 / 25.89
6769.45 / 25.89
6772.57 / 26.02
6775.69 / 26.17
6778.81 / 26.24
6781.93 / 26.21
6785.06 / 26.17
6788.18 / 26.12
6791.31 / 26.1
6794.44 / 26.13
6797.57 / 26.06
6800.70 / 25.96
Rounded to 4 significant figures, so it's 26.35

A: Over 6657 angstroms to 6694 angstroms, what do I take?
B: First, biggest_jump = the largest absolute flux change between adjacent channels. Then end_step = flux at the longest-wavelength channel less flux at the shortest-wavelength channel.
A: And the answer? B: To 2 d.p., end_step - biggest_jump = -0.18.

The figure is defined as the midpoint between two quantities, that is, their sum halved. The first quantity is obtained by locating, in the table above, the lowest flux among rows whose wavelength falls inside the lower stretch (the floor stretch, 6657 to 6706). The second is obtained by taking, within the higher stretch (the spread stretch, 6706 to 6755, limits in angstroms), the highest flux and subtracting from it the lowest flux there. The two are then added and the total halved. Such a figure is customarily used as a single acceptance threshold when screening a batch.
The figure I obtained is 13.2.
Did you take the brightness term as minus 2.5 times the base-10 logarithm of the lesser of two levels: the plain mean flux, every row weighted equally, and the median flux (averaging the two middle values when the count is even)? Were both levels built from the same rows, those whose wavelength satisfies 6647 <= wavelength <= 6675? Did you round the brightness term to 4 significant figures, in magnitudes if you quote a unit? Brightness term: -3.551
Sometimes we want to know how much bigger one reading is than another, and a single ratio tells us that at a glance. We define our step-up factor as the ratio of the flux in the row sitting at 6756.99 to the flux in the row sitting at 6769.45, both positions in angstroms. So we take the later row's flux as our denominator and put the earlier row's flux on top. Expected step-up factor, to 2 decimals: 1.01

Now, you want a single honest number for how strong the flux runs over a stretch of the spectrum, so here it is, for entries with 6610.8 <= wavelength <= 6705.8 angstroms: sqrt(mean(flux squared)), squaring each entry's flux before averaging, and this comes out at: 26.5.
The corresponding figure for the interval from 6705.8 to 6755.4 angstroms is 26.4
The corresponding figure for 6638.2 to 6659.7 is 26.5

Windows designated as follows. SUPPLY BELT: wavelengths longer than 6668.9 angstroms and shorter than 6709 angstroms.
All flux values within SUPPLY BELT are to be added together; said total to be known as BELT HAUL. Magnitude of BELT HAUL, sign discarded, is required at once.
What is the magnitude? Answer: 343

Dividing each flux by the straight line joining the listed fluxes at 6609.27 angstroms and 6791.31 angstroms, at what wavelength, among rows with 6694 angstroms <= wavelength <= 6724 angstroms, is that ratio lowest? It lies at 6707.39 angstroms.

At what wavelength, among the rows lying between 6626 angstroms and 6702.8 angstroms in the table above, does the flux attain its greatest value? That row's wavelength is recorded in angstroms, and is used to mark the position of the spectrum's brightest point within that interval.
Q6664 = 6627.56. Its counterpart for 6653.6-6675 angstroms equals 6655.08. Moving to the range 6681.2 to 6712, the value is 6685.80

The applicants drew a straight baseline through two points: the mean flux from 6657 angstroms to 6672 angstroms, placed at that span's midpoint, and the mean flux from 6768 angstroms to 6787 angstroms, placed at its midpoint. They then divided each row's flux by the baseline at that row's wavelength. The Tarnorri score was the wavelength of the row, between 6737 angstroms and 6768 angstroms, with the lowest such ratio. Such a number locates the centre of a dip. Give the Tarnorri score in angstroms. 6766.33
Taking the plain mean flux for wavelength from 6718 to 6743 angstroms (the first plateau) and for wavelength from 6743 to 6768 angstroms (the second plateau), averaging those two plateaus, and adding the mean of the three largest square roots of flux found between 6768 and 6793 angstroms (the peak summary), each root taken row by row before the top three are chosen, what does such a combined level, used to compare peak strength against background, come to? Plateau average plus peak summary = 31.45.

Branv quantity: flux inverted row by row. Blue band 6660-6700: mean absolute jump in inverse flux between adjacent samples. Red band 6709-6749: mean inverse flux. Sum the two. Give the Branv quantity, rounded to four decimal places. 0.0380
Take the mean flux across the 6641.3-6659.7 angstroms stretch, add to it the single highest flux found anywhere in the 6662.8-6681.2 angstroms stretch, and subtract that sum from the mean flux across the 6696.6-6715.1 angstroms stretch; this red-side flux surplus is -26.6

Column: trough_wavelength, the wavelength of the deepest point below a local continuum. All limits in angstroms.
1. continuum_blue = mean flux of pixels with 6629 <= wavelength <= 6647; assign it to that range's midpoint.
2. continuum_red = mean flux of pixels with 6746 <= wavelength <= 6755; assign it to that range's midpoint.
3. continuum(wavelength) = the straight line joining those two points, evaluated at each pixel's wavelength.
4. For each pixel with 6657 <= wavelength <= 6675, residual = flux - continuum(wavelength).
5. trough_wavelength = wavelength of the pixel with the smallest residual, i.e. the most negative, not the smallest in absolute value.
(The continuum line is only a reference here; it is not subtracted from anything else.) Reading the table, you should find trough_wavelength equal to 6664.28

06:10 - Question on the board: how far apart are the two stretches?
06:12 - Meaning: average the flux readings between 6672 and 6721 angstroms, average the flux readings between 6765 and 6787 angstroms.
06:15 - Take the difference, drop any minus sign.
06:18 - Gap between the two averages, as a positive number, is 0.28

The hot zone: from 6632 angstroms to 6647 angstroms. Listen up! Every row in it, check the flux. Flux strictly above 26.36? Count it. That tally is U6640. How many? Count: 5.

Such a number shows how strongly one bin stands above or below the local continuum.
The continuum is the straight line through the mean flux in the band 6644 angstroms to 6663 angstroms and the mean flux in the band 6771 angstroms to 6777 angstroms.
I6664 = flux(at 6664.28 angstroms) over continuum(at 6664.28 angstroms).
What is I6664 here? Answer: 0.99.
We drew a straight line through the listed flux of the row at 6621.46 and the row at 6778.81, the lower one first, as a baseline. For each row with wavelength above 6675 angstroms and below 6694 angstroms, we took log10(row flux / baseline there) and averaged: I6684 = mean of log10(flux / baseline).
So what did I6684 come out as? -0.0014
